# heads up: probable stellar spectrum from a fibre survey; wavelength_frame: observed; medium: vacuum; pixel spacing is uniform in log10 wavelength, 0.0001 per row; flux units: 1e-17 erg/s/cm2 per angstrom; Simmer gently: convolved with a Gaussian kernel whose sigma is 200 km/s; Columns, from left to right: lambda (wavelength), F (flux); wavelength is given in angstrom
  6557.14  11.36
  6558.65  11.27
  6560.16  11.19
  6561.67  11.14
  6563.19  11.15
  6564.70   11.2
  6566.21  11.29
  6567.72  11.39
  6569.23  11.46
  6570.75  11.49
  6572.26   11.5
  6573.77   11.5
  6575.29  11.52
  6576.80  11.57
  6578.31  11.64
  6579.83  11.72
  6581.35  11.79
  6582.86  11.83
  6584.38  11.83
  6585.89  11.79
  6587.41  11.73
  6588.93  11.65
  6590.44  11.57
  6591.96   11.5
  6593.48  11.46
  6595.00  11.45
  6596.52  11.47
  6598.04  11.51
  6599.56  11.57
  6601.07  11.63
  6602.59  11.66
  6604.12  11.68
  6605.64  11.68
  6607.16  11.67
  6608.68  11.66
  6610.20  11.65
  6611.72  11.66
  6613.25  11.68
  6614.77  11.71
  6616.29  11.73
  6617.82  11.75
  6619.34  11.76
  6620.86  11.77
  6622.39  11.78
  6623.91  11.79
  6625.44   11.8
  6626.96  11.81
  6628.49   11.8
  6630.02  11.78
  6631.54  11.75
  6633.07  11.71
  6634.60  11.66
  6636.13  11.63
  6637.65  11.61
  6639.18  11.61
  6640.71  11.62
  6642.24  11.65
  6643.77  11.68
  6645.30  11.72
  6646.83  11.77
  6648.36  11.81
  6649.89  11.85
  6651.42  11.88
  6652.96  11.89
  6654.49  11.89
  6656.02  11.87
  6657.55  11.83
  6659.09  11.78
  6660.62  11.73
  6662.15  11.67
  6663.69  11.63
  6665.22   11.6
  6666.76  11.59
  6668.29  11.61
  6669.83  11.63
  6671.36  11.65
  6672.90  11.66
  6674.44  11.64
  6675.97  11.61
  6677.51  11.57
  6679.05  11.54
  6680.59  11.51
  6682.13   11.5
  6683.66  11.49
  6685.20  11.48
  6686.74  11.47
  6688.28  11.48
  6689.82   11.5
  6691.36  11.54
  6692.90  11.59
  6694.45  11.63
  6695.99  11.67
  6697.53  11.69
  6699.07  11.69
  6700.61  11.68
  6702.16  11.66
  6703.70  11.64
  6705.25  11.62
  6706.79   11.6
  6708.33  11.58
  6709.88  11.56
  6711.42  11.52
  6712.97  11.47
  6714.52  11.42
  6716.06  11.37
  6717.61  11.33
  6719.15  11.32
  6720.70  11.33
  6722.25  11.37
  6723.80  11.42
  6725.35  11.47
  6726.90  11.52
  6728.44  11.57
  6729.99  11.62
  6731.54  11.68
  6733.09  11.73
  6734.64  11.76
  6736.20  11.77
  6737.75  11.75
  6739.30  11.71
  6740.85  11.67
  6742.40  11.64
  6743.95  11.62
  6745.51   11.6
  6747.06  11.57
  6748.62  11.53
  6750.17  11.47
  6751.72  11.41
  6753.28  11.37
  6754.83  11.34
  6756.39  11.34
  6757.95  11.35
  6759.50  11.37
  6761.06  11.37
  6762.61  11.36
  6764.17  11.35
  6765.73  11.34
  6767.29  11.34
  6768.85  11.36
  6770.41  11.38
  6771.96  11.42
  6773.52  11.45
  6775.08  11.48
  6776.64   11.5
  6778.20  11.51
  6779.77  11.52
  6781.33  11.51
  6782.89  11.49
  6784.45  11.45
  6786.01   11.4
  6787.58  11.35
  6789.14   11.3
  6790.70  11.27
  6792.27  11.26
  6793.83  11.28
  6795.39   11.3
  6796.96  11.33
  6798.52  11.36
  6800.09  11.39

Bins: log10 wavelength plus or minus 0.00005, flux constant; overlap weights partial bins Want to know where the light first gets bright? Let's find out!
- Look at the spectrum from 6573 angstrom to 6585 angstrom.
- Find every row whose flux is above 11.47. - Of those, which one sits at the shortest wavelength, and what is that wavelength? 6573.77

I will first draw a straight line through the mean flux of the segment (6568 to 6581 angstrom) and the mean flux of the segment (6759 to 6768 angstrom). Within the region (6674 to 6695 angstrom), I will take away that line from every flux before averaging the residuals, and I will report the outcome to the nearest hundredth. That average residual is 0.10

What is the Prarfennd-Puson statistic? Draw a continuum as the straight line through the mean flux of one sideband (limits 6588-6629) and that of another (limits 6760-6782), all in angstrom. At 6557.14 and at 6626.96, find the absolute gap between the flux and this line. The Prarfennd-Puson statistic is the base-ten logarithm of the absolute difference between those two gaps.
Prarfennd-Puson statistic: -0.70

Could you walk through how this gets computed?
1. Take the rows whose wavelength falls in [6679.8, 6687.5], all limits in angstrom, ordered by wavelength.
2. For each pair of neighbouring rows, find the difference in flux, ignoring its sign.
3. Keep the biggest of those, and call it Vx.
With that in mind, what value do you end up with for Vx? 0.01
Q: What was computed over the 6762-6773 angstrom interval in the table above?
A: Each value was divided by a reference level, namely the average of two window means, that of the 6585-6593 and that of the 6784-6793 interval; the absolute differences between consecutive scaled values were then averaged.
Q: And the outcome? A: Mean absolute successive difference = 0.0015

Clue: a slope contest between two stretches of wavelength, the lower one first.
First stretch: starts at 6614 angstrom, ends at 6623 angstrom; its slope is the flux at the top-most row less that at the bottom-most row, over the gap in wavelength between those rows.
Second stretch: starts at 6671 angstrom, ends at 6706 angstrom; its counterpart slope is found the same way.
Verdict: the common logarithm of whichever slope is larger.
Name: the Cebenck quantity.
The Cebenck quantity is -2.04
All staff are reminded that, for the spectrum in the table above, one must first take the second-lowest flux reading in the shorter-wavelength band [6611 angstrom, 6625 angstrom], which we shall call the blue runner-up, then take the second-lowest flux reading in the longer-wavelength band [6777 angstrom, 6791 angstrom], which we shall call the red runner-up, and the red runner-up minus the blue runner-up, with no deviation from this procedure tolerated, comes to -0.4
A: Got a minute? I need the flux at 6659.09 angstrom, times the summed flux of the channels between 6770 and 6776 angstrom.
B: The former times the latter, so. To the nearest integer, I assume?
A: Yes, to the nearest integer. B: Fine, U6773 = 539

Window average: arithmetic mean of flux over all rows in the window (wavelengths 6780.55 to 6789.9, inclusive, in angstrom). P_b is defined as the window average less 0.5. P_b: 10.9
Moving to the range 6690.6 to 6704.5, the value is 11.1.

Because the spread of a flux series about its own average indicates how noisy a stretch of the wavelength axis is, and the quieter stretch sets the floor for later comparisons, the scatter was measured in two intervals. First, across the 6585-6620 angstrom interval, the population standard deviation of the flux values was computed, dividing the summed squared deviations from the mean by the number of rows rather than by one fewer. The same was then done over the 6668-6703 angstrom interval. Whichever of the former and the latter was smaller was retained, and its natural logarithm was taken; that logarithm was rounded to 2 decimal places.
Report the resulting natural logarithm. -2.59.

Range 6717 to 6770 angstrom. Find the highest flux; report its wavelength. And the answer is 6736.20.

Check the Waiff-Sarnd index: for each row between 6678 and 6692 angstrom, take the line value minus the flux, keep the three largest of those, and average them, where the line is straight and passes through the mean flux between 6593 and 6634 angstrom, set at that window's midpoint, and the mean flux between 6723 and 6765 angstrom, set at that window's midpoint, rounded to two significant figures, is 0.12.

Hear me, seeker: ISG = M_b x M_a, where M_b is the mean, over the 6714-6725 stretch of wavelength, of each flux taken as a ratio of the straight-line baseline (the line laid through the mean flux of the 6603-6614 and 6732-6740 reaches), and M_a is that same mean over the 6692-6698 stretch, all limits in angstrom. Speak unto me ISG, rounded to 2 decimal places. 0.96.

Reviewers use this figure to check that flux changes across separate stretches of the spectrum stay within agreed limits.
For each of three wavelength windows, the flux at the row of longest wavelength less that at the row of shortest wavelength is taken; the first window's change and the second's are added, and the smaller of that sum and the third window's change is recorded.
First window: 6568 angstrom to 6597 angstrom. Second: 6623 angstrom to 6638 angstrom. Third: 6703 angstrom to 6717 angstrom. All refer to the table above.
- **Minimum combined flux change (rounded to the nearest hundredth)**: -0.27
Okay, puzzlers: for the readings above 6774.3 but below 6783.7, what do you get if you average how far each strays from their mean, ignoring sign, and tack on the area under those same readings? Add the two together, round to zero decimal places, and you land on 108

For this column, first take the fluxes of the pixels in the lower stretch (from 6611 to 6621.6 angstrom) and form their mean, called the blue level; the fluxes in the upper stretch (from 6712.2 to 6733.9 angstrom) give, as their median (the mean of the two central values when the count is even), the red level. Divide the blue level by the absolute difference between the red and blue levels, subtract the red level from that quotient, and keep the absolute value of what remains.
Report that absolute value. 31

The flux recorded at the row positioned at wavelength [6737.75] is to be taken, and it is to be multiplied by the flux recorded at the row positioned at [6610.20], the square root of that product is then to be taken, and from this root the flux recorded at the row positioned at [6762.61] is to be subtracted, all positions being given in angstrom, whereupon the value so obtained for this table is 0.34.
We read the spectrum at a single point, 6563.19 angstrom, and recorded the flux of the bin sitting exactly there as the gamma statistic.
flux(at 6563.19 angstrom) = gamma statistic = 11.15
